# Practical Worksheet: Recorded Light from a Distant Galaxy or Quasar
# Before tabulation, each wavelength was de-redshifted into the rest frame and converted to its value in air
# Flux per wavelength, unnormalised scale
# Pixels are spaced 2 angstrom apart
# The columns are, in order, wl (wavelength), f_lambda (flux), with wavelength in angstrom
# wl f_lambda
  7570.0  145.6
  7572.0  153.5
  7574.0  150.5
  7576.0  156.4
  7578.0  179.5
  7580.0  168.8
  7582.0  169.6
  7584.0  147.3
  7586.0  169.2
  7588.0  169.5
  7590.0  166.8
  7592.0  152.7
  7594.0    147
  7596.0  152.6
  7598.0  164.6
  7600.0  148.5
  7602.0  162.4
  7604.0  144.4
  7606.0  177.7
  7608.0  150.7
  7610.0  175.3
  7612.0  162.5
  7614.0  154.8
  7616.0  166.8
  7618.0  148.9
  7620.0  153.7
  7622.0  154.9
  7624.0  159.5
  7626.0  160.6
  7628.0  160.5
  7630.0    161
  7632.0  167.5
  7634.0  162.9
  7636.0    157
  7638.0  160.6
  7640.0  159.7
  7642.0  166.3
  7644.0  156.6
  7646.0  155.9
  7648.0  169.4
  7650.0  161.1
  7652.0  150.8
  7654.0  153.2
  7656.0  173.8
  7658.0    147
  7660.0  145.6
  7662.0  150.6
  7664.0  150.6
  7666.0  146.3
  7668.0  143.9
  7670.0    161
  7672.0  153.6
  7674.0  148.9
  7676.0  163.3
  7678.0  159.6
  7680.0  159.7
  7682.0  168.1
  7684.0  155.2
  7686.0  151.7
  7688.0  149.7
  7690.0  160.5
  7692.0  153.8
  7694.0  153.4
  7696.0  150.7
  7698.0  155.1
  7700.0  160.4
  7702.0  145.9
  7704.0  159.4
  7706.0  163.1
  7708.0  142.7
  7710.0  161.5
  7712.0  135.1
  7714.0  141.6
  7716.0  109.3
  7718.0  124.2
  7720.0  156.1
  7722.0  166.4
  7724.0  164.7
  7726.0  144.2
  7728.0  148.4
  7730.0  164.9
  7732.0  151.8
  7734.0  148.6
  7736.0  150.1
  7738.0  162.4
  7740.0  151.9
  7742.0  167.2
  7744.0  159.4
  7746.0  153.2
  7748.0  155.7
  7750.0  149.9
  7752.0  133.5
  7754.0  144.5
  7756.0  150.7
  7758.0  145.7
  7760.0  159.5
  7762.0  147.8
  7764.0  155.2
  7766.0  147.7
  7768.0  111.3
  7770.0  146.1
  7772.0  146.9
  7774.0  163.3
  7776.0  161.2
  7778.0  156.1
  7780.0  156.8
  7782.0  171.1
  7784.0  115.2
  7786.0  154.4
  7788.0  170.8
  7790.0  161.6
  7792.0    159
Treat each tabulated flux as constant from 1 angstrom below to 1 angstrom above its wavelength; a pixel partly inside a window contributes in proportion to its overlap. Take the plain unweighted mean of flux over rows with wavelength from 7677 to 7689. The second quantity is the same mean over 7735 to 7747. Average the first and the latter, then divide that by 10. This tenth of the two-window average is 15.7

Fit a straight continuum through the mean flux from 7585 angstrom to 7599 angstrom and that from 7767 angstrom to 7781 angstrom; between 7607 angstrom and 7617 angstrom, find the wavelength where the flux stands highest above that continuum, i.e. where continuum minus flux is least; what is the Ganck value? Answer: 7610.0 angstrom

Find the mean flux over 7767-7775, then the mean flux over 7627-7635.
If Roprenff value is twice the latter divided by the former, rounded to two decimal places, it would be 2.30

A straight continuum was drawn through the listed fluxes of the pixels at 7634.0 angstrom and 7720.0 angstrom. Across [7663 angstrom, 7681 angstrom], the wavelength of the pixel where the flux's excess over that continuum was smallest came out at 7668.0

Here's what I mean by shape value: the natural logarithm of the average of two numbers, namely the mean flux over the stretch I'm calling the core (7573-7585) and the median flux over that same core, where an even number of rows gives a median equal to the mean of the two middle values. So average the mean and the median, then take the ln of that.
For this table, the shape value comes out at 5.09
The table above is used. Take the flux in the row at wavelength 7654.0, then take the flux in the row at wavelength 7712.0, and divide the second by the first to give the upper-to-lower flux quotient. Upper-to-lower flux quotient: 0.882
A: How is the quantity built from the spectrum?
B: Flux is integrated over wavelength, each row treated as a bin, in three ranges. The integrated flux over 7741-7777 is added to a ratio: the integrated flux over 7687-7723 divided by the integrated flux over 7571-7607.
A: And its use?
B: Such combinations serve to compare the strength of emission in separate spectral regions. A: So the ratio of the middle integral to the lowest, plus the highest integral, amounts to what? 5399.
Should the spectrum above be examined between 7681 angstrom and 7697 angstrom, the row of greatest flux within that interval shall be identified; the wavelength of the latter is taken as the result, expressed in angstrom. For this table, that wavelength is 7682.0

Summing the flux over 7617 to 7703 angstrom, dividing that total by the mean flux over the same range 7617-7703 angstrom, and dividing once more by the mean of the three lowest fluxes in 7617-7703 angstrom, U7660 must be 0.30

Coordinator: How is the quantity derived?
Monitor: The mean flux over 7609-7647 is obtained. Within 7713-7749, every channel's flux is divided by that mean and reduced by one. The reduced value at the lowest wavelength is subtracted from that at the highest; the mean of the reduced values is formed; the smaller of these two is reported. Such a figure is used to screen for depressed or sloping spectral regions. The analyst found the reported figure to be -0.057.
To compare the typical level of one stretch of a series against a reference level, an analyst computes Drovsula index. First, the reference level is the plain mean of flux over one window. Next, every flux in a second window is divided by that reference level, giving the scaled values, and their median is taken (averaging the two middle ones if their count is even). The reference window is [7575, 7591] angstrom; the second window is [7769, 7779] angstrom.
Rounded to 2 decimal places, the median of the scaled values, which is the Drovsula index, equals 0.94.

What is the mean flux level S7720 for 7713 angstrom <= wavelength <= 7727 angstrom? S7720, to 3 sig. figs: 144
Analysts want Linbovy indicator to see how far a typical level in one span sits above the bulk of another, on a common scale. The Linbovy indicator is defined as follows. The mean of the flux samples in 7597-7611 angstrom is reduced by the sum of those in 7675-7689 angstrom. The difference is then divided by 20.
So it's -47.3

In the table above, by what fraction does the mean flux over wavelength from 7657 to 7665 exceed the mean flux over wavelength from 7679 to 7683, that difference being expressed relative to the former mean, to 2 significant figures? -0.10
